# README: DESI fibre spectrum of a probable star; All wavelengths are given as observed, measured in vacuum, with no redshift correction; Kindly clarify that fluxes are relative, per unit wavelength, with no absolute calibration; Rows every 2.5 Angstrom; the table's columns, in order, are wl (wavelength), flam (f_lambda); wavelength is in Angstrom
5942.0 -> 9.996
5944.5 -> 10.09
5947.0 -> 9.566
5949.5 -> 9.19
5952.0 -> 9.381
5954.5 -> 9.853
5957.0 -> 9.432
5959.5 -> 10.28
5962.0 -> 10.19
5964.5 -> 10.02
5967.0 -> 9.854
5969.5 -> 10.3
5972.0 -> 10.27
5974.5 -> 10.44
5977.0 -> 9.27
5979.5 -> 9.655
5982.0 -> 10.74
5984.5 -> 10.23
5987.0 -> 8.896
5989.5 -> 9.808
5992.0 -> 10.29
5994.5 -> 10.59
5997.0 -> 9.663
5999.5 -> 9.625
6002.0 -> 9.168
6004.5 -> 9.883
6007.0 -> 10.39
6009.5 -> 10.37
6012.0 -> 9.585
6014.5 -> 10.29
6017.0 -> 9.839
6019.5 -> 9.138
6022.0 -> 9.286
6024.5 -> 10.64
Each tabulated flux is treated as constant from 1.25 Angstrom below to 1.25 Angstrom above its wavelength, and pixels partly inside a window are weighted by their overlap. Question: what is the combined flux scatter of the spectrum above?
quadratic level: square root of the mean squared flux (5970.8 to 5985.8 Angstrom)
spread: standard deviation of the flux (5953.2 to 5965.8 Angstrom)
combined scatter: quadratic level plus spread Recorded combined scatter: 10.4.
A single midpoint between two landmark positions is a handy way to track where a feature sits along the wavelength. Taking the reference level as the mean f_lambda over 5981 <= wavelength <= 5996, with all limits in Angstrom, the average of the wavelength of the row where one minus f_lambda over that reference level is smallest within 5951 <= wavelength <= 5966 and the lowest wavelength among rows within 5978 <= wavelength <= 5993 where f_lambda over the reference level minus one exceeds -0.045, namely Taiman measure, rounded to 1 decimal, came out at 5969.5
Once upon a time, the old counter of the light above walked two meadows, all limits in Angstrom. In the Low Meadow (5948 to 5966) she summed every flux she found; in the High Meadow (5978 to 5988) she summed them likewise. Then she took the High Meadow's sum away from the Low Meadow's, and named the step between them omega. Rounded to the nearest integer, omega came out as 29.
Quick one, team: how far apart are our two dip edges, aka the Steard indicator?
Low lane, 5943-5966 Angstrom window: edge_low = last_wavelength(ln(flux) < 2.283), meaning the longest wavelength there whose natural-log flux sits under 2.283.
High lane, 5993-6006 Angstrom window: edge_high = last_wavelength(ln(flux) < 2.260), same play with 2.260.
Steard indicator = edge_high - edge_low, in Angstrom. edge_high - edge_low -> 45.0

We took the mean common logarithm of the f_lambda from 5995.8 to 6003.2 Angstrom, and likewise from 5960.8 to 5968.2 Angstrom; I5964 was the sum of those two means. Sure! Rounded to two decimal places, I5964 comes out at 1.98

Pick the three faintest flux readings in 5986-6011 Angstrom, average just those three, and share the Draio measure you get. 9.23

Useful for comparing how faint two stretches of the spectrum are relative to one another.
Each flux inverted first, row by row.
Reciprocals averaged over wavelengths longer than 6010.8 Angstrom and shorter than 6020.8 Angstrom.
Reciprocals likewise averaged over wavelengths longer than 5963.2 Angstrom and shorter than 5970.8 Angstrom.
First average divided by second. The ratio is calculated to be 1.04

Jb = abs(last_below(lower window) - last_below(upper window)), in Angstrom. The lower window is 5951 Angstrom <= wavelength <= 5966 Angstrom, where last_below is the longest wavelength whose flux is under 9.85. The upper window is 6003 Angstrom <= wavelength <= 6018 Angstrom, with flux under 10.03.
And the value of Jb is 60.0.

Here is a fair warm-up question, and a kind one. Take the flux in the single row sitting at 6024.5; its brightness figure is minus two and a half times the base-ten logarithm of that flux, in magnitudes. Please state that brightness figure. -2.57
